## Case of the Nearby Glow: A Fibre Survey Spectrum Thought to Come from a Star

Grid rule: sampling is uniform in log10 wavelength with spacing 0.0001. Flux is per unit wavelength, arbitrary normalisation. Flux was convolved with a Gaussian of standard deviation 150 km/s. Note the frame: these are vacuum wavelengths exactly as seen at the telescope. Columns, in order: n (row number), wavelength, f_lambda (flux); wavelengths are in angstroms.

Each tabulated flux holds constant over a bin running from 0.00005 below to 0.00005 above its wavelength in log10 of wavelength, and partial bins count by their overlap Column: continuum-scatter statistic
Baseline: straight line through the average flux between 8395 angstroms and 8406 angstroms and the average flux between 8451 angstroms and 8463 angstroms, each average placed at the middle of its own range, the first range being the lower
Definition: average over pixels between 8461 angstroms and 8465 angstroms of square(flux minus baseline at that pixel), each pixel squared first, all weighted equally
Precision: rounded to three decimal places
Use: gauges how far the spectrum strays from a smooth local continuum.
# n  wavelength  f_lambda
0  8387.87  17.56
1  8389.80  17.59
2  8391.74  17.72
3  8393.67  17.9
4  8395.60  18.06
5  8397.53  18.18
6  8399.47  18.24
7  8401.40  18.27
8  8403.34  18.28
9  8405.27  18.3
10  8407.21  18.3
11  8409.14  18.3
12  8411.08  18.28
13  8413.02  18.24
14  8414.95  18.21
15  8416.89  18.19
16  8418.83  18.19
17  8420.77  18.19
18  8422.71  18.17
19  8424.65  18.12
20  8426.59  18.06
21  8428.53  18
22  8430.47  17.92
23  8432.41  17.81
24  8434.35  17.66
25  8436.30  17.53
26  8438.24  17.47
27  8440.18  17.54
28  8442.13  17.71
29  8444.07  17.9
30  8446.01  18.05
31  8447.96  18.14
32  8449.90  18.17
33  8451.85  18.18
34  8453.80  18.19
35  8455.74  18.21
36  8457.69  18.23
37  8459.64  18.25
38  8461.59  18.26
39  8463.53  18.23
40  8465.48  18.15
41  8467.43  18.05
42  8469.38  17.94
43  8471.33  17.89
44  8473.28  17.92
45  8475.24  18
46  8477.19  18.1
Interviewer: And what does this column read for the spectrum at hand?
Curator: 0.001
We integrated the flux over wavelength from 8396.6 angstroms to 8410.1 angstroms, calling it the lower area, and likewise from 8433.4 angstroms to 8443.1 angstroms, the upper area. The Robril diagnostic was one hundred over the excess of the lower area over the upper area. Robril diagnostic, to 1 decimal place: 1.3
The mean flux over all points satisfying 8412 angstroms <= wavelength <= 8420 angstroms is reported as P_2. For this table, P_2 18.21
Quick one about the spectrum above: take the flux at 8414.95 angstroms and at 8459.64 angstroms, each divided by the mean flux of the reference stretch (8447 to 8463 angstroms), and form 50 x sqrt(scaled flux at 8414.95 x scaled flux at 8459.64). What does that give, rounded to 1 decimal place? 50.1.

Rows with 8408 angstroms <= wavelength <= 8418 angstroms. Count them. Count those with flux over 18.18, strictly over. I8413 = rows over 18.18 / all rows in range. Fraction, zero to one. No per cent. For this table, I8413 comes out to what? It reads 1.0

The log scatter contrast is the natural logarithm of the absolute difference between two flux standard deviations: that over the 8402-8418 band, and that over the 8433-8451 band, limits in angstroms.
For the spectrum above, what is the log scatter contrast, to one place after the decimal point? -1.5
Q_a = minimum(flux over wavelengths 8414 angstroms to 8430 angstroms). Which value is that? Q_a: 18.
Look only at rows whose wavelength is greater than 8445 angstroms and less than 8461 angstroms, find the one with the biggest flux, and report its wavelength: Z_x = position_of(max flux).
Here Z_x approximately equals 8459.64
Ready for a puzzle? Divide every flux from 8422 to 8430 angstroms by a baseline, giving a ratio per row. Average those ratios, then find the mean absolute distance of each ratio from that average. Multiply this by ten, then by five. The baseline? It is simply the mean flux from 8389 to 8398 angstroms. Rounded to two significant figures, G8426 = 0.16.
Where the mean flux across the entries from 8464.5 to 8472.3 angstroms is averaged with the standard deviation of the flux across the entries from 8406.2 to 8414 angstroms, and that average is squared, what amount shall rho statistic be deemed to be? 81.3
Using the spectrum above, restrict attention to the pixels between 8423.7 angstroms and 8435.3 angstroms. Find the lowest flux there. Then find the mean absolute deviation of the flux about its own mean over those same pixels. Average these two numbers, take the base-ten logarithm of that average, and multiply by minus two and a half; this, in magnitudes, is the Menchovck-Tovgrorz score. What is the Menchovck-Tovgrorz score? -2.37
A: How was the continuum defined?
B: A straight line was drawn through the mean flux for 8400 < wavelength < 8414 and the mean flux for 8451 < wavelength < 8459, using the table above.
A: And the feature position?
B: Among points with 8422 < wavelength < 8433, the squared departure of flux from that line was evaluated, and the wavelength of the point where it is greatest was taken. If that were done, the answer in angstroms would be 8432.41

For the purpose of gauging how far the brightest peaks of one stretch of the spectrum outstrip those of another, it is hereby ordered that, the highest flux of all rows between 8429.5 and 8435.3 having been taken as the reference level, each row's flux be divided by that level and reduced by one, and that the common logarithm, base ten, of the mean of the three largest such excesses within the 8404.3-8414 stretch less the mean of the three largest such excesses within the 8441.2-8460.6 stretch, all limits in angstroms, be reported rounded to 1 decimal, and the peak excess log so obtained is -2.4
